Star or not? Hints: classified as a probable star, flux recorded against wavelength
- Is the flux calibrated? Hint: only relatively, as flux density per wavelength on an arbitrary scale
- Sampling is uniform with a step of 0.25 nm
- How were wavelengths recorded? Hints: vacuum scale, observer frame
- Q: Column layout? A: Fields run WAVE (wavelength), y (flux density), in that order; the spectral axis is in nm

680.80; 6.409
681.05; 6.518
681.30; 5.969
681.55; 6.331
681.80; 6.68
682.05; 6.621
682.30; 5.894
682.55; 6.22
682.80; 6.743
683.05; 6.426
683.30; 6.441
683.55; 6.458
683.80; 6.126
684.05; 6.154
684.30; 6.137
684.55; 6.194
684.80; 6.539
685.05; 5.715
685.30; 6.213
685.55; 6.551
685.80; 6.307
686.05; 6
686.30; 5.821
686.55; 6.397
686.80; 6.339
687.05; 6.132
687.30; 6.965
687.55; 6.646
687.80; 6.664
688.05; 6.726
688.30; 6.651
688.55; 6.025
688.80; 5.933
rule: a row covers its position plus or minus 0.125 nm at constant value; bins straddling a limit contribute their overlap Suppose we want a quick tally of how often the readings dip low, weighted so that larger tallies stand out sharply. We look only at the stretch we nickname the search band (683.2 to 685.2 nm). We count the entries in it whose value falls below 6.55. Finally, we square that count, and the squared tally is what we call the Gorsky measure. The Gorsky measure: 64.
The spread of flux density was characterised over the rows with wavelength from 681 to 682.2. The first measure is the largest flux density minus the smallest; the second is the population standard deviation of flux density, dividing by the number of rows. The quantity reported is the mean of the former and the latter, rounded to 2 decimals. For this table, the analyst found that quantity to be 0.48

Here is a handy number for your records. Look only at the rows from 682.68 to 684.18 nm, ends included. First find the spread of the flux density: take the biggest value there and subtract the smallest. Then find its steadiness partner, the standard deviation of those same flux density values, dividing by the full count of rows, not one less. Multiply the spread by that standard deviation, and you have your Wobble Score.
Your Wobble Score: 0.13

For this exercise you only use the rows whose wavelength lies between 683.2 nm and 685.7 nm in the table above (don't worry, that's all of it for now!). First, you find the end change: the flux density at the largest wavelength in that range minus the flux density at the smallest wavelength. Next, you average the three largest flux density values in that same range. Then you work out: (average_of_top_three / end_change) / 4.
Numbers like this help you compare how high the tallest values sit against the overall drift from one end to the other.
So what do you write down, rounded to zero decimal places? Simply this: 15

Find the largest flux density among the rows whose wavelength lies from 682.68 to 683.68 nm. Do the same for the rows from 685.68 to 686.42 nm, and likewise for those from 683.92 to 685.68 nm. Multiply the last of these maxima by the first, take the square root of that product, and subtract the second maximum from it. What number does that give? 0.3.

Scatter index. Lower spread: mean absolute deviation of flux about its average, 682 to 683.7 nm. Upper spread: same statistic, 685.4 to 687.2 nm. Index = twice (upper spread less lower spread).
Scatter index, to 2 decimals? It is 0.01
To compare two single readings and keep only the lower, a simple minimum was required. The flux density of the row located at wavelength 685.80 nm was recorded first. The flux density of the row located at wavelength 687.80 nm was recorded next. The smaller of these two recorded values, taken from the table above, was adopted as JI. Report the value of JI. 6.3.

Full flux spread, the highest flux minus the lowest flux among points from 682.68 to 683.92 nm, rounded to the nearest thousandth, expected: 0.617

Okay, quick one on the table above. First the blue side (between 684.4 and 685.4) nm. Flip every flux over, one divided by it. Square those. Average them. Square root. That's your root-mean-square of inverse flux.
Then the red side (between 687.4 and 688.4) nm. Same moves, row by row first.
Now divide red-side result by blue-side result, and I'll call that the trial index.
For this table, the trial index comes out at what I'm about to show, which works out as 0.92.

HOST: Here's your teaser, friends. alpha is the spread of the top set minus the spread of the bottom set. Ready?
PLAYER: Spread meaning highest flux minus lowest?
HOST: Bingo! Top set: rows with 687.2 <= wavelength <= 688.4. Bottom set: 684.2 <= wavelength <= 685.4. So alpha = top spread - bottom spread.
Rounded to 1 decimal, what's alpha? -0.5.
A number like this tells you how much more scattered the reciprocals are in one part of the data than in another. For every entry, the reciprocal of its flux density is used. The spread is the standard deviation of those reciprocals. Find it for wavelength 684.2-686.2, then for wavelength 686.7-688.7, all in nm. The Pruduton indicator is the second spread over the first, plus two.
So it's 3.06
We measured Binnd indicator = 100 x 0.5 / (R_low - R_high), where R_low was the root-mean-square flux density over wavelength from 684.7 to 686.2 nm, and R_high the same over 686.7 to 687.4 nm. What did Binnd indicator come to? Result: -192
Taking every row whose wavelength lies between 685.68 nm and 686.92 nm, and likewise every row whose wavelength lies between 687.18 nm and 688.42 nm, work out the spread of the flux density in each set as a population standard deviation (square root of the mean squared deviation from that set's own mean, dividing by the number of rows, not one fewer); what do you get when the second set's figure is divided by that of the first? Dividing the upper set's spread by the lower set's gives 0.5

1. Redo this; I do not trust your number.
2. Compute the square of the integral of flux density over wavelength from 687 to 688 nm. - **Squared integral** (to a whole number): 44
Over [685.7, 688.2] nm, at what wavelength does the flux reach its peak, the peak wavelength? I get 687.30 nm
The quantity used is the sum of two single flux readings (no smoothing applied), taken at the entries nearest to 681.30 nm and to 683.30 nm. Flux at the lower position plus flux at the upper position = 12.41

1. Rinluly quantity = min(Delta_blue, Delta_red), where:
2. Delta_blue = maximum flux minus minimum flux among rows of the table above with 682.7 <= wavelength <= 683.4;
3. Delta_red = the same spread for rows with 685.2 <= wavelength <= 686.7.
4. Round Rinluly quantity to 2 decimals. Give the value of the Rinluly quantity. 0.32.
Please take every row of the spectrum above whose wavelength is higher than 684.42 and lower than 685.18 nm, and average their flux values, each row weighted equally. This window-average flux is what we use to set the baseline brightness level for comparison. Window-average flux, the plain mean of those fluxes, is 6.15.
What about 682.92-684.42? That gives 6.29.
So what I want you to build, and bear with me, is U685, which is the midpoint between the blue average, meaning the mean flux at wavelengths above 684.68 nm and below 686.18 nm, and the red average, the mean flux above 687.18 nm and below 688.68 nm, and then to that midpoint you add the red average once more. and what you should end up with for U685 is 13.0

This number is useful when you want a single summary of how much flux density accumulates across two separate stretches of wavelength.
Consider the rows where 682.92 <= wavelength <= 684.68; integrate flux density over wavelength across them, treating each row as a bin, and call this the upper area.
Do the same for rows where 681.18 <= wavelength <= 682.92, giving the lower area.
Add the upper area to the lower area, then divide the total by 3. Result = 7.37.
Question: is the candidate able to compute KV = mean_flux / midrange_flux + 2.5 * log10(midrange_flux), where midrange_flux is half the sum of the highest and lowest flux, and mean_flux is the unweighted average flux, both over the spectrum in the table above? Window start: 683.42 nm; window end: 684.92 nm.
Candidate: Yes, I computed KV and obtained 2.99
